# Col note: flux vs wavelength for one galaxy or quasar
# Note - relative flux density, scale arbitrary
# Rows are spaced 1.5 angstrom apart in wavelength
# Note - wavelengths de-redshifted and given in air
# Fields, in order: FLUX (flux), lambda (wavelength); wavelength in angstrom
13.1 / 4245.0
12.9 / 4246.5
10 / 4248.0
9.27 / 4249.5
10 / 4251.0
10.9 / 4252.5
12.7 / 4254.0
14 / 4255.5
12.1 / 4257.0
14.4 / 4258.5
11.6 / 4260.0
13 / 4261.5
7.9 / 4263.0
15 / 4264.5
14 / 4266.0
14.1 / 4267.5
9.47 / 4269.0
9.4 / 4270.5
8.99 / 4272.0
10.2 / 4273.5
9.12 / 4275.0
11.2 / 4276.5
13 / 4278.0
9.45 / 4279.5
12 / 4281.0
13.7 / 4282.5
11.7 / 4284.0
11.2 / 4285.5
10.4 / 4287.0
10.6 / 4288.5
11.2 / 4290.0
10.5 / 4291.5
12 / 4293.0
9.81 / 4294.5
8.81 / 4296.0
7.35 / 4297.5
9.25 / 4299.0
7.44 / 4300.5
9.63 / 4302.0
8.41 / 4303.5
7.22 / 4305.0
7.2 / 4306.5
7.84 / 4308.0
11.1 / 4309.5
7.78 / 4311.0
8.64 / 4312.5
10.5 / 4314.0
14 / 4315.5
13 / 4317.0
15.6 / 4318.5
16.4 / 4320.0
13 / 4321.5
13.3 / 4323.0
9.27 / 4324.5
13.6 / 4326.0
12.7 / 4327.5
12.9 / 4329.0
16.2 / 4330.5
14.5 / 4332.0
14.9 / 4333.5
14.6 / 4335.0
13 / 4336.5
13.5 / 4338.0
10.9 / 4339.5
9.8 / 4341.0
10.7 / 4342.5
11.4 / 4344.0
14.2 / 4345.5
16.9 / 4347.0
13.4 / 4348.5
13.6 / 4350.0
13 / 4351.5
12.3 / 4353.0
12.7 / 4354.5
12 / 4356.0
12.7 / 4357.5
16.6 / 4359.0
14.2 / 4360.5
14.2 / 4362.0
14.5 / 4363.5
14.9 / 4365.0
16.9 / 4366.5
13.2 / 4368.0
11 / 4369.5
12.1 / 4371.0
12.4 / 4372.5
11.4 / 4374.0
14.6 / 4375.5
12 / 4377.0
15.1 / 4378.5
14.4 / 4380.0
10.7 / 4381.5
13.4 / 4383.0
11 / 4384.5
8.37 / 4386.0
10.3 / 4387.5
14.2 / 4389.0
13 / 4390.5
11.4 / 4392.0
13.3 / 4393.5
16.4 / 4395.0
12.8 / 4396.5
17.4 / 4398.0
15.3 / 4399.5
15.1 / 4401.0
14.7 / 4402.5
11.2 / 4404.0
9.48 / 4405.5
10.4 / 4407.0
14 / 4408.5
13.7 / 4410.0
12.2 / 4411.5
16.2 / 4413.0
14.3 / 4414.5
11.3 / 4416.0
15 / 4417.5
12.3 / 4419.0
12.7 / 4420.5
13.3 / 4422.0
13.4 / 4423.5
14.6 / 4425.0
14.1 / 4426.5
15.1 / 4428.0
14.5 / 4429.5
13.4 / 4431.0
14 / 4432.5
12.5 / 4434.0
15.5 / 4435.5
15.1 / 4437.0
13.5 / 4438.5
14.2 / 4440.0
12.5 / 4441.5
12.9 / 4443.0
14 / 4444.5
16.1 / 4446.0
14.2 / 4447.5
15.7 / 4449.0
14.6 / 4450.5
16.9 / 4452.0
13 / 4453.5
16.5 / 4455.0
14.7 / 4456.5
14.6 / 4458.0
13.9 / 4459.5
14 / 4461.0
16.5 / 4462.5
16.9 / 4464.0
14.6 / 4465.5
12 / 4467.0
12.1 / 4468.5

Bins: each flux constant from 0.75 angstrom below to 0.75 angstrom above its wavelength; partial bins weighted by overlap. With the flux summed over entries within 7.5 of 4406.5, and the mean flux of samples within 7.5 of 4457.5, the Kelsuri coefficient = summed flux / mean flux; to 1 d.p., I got 8.7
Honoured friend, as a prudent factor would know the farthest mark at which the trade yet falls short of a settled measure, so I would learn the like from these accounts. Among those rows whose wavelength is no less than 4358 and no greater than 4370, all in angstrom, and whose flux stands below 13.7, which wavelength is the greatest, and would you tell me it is 4369.5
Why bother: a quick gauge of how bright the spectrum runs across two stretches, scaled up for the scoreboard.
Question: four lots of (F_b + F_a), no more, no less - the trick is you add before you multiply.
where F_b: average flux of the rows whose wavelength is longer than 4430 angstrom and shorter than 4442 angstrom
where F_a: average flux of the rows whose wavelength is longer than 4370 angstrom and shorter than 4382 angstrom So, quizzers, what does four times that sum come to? 107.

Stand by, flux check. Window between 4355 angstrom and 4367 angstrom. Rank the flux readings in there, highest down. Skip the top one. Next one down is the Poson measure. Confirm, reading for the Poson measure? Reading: 16.6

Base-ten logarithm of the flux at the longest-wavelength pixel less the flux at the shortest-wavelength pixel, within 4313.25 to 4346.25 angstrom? 0.57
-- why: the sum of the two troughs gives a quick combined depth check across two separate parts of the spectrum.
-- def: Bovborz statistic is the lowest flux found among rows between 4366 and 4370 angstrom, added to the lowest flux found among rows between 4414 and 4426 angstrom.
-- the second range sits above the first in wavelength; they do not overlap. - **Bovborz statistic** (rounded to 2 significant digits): 22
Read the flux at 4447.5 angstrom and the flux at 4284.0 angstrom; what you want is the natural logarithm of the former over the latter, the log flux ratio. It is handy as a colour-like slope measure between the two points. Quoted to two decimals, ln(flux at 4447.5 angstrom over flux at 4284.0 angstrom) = 0.19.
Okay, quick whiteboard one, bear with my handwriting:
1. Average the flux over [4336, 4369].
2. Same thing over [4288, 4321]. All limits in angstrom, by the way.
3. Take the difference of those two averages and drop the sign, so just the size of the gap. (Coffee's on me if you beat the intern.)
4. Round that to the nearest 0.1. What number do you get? 3.2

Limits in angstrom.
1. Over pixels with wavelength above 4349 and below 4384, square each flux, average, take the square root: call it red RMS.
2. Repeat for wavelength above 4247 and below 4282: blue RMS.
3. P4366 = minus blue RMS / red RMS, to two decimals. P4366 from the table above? -0.86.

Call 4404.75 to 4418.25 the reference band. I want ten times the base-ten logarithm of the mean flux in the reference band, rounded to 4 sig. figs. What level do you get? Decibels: 11.12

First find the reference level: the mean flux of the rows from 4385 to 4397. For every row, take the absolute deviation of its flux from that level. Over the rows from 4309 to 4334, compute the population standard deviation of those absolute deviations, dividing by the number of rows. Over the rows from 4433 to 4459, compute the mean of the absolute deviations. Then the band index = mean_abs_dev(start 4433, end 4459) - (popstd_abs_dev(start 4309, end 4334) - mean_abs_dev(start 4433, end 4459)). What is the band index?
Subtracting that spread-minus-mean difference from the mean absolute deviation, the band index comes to 2.7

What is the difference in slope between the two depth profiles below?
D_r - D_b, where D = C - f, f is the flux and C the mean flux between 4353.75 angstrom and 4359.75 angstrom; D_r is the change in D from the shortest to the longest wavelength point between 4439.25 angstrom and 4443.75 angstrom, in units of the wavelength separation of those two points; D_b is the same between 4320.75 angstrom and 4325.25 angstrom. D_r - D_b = -0.8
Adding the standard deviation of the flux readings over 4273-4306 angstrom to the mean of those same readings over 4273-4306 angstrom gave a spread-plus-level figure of 11.9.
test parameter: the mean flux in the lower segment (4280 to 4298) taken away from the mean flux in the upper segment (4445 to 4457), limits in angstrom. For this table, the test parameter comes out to 4.4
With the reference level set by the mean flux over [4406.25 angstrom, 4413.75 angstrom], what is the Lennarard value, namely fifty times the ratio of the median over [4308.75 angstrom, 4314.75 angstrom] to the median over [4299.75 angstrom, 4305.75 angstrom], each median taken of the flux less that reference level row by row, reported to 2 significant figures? 35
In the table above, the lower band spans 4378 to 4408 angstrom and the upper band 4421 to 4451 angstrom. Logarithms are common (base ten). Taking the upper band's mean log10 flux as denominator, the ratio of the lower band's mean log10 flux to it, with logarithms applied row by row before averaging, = 0.96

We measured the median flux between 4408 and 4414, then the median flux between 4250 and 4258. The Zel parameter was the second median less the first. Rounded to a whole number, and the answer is -2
